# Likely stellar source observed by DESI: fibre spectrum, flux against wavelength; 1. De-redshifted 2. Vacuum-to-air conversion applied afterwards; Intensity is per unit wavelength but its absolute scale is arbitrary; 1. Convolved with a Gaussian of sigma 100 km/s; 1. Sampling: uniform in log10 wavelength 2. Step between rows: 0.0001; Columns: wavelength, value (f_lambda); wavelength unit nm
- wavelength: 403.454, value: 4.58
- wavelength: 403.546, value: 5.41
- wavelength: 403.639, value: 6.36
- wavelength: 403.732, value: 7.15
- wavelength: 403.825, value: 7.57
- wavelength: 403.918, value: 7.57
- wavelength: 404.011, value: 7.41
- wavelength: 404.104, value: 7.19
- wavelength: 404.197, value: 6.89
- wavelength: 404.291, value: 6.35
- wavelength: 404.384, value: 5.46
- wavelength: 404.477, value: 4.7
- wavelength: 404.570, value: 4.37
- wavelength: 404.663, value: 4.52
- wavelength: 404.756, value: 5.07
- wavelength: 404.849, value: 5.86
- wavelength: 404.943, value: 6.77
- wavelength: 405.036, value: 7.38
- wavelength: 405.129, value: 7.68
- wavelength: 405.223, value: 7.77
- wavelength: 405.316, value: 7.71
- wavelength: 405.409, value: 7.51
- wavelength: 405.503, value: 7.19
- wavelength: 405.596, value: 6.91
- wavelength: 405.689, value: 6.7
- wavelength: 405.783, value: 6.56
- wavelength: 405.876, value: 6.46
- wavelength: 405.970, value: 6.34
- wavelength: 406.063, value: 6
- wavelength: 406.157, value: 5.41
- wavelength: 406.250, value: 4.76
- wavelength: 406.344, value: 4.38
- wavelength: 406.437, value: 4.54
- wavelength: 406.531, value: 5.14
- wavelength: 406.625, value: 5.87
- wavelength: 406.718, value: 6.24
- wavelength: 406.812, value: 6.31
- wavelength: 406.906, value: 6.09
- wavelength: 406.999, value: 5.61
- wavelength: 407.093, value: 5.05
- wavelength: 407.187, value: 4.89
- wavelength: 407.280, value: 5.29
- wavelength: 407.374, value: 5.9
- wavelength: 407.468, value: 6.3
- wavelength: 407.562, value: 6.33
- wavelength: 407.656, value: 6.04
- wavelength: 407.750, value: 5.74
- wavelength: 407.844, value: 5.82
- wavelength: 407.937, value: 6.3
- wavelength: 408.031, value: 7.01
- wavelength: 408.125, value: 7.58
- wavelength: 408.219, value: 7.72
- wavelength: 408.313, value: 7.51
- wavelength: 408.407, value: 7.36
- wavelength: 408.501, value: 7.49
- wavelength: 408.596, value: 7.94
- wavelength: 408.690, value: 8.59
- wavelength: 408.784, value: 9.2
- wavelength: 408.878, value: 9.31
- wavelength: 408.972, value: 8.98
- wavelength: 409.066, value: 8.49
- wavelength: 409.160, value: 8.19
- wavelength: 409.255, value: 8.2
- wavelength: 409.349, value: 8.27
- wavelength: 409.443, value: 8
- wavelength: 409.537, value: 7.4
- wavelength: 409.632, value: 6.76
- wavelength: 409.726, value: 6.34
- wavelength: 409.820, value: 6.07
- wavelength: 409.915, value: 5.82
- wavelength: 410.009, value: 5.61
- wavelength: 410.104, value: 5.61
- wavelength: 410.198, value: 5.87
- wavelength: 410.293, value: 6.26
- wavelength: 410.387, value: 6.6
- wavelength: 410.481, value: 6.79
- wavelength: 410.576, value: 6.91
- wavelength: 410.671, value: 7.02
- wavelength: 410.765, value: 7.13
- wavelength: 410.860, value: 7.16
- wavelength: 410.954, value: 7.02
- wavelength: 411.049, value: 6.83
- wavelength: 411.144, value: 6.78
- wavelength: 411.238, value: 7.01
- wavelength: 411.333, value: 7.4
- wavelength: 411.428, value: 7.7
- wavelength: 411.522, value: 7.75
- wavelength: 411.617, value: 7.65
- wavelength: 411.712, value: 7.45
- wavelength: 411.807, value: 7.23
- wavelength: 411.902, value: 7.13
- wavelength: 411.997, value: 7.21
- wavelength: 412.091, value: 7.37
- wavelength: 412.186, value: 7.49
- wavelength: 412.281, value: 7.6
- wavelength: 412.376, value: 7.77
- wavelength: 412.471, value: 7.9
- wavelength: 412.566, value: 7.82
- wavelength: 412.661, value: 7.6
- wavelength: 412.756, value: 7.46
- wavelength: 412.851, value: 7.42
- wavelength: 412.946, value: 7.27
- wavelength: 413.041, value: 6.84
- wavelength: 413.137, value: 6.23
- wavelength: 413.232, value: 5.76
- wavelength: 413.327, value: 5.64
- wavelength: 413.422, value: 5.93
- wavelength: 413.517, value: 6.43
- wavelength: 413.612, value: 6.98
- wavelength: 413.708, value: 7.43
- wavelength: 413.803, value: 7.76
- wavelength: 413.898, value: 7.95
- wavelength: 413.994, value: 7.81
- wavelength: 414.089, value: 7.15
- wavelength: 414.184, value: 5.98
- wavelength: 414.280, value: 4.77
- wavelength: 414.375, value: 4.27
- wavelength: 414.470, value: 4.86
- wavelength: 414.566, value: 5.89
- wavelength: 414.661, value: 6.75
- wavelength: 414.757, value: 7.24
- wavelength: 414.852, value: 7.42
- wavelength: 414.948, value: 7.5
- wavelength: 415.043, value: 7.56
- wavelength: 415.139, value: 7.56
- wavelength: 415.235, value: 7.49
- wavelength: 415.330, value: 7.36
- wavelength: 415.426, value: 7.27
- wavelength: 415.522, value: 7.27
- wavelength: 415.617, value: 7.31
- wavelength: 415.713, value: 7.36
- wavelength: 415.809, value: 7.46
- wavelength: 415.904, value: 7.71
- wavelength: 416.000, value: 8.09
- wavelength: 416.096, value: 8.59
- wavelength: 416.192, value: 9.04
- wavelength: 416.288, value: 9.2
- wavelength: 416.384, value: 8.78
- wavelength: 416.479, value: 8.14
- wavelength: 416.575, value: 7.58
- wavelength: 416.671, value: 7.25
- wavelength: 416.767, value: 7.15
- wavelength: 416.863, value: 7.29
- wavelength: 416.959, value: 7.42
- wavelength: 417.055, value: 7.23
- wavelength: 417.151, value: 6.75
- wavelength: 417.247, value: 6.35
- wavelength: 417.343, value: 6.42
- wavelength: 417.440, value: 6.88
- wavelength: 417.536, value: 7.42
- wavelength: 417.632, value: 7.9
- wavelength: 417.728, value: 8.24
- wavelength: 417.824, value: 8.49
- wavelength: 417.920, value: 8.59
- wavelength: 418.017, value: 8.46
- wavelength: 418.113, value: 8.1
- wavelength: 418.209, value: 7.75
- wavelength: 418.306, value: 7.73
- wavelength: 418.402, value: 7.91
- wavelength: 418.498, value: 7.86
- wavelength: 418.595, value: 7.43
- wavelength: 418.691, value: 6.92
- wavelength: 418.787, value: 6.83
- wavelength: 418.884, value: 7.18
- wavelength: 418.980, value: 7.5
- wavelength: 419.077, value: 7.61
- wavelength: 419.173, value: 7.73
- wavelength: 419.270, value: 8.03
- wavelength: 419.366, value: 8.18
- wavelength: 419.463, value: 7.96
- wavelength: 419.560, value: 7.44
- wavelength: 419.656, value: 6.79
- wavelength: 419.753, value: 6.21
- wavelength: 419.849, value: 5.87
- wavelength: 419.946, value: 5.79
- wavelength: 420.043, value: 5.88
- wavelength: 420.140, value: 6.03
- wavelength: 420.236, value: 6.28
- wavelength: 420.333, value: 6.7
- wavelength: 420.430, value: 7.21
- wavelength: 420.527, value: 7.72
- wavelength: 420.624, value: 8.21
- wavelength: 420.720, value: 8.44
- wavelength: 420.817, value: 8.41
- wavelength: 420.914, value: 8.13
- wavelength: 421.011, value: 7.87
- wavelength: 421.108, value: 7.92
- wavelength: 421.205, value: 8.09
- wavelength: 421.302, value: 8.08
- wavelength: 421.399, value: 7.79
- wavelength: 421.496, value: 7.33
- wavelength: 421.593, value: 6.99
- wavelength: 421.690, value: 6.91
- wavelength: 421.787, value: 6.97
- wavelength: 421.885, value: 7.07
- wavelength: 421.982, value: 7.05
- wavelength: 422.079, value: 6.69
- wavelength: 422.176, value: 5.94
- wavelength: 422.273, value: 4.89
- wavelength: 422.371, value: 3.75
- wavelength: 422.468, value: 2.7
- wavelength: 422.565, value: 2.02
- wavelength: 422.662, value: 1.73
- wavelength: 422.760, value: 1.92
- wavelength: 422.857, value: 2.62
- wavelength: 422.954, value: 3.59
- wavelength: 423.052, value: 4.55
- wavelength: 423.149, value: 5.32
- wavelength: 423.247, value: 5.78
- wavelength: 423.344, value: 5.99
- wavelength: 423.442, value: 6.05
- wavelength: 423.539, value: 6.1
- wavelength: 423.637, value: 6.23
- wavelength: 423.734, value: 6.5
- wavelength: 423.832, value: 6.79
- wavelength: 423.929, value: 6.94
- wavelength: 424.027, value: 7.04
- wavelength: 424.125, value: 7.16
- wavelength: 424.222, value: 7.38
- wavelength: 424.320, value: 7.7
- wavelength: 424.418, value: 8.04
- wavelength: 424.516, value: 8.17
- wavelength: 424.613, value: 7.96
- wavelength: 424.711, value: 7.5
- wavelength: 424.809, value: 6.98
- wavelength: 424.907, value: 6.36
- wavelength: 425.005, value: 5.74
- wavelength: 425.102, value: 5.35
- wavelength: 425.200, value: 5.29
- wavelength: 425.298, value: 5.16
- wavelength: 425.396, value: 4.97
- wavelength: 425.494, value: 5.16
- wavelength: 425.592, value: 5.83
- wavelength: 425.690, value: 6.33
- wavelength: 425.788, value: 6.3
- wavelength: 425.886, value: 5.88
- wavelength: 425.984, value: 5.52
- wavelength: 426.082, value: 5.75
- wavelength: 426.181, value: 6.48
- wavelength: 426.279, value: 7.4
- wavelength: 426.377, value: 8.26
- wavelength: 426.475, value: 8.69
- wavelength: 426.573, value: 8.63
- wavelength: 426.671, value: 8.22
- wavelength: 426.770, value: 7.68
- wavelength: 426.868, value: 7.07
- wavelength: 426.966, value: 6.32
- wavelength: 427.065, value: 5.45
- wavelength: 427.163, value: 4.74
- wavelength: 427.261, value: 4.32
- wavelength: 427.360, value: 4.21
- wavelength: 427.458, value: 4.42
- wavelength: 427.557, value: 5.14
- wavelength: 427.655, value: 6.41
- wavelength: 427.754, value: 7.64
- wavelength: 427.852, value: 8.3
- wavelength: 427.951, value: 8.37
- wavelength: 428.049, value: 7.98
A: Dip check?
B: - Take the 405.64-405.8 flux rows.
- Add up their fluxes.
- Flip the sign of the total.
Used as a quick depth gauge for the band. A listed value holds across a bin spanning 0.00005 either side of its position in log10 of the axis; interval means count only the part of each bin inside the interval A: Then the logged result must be -13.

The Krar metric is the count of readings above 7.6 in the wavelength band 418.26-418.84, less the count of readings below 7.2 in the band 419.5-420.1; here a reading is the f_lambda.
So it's -2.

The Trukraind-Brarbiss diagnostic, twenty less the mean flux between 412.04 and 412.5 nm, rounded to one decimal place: 12.4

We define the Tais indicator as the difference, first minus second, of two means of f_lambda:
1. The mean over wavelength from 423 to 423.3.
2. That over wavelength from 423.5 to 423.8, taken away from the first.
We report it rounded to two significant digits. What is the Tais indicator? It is -1.1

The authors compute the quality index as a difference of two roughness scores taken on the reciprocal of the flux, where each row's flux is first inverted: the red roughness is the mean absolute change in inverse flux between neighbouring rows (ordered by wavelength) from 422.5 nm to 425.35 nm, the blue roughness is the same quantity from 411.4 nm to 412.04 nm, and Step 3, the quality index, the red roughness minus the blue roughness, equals 0.020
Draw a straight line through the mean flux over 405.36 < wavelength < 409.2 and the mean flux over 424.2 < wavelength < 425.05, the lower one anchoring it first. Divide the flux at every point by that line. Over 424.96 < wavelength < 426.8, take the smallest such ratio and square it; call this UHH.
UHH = 0.46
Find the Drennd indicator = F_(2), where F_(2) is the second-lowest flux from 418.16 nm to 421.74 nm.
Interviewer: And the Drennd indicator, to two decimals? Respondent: 5.87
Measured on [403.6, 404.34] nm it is 6.36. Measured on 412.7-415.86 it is 4.77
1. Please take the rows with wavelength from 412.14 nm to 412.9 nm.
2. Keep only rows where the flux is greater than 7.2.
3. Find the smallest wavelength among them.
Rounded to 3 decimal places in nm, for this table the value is 412.186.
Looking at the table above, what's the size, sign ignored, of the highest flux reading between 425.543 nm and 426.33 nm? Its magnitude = 7.4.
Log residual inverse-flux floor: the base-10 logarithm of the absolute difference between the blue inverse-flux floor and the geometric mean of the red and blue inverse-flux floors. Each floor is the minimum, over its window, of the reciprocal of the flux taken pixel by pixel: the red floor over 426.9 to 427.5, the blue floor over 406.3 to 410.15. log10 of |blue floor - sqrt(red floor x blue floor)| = -1.6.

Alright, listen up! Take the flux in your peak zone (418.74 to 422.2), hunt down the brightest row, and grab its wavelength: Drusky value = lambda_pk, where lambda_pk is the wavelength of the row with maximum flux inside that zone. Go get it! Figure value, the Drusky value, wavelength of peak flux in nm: 420.720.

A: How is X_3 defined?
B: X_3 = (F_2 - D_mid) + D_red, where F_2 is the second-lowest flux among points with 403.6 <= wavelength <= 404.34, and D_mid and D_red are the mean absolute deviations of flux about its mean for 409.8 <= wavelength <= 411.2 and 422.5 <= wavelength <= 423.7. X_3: 7.5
